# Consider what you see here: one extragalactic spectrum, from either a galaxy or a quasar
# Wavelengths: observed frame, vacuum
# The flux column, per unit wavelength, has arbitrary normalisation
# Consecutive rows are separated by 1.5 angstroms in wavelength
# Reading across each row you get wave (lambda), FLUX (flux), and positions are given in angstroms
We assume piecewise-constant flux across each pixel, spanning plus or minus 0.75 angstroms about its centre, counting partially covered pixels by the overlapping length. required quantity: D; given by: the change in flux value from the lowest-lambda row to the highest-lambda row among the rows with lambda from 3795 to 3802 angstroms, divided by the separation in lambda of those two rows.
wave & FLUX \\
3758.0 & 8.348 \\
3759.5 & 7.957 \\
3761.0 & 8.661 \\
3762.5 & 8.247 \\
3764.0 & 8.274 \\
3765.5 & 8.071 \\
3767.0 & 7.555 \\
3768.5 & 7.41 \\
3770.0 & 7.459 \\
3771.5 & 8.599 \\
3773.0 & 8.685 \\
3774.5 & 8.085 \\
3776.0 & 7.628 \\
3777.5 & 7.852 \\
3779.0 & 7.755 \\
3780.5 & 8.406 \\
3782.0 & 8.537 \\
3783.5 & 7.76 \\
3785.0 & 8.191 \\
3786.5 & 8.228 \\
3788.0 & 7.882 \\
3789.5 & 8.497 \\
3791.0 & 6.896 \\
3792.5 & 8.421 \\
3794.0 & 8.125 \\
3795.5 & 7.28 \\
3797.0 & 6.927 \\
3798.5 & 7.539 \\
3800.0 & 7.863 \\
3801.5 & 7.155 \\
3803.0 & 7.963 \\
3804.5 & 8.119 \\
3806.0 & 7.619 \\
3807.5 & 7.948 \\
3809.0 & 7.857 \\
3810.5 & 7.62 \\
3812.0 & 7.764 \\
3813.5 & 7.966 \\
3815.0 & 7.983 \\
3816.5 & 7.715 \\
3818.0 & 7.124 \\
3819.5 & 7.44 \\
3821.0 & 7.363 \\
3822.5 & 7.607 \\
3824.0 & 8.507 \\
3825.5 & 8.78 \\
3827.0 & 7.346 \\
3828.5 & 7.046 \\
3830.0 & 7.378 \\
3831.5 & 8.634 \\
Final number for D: -0.02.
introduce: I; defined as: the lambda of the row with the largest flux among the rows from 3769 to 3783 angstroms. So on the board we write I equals 3773.0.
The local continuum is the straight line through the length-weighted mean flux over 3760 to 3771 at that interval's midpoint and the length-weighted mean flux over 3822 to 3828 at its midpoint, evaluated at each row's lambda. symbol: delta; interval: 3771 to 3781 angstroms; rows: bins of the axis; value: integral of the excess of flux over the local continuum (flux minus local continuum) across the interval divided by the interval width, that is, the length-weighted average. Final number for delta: 0.1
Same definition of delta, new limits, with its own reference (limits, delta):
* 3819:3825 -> -0.2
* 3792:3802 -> -0.4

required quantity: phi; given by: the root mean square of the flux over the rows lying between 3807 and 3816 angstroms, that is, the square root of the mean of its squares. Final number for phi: 7.9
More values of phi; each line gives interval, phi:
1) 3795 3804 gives 7.5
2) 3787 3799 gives 7.7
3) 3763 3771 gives 7.8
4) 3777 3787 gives 8.1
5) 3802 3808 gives 7.9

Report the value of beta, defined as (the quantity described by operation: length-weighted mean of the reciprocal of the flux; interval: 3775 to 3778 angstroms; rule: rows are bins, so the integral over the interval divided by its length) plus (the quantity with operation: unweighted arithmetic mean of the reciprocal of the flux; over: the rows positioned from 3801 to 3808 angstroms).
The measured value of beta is 0.258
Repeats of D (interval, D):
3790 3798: 0.01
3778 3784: 0.00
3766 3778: 0.03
